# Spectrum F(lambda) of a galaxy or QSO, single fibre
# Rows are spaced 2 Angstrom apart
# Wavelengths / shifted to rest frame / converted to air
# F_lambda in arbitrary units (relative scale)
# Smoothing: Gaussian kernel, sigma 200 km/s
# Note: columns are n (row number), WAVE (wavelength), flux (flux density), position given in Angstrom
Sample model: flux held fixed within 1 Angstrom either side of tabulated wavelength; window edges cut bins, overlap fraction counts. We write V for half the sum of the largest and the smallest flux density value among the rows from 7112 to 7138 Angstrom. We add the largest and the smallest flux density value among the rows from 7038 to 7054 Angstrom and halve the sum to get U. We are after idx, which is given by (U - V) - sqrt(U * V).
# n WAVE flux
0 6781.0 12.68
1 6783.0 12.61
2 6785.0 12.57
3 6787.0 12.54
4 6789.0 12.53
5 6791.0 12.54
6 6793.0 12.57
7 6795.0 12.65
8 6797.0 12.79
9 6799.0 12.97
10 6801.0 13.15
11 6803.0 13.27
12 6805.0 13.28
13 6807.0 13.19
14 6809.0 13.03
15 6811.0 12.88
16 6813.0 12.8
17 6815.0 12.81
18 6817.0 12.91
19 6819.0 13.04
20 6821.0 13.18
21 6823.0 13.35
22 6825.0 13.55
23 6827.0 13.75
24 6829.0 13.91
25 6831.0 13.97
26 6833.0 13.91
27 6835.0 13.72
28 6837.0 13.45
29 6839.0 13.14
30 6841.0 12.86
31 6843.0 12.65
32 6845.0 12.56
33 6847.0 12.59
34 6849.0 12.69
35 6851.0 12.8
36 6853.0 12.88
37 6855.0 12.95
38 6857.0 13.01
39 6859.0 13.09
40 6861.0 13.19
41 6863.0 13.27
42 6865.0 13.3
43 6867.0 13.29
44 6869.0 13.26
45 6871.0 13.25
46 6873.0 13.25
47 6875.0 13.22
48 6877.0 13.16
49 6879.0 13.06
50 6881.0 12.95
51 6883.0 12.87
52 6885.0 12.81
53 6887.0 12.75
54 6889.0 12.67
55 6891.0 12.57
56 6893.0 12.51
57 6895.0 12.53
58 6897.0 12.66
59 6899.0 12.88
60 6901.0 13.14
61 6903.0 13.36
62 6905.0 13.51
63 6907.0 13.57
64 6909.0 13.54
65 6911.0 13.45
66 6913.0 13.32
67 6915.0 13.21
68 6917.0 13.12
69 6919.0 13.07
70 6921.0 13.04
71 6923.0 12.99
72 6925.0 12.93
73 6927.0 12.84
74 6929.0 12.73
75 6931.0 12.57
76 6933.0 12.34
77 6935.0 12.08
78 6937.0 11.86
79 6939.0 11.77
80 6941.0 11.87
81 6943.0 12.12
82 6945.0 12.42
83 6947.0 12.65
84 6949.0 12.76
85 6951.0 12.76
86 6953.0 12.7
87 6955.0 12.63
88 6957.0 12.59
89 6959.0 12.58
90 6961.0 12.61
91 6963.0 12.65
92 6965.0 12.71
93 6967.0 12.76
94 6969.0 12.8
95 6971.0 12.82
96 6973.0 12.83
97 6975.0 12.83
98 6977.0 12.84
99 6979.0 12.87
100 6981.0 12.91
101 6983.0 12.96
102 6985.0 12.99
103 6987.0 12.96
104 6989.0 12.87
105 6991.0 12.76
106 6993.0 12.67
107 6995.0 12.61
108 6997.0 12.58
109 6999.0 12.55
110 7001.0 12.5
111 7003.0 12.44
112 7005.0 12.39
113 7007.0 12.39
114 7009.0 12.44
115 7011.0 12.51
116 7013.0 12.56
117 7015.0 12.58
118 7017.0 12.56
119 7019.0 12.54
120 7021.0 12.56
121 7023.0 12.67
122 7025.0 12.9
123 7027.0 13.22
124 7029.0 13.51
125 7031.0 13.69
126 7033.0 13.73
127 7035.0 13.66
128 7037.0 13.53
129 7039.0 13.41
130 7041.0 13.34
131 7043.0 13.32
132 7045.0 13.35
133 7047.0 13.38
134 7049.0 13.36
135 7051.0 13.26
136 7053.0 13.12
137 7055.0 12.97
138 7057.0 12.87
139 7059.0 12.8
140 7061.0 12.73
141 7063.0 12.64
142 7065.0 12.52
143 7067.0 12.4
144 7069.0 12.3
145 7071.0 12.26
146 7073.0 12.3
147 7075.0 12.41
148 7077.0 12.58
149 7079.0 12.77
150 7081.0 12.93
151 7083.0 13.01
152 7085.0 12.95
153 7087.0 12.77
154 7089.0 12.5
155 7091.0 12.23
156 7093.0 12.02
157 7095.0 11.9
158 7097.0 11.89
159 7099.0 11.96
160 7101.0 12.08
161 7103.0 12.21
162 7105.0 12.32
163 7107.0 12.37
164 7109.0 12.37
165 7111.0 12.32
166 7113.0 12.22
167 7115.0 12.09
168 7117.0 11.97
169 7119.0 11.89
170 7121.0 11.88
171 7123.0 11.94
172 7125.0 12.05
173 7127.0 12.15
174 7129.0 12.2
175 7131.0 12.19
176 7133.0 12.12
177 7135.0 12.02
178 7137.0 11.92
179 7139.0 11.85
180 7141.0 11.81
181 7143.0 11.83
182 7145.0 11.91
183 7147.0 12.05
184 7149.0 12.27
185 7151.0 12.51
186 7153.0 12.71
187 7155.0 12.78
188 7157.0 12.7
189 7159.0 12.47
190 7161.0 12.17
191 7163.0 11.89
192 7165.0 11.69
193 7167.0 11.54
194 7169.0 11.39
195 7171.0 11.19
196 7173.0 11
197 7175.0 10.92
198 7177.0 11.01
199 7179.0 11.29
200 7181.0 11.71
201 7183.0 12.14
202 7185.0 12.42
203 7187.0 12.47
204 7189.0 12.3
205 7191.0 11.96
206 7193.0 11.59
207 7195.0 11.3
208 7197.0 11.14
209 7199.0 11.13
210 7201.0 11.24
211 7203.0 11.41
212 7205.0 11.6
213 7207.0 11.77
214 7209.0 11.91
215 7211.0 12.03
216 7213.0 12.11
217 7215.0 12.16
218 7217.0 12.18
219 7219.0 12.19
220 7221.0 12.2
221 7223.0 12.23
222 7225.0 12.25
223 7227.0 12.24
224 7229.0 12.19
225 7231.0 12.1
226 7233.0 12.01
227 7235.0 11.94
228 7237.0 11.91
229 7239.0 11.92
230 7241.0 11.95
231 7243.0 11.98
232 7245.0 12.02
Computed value -11.4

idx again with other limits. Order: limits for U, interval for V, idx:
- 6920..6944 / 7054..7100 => -12.5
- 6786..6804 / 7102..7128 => -11.7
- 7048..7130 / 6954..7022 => -12.7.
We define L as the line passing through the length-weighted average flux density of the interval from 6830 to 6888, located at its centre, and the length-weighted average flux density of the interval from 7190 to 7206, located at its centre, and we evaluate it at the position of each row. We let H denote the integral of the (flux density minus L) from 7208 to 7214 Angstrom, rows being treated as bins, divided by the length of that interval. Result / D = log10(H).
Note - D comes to -0.2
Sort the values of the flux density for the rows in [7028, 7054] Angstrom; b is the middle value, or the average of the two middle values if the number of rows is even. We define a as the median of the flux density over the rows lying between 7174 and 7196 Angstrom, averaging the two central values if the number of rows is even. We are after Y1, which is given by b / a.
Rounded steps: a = 11.7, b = 13.4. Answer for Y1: 1.143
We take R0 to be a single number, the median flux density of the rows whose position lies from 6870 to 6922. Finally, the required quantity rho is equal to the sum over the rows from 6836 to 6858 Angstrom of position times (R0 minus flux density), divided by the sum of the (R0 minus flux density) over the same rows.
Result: 6849.0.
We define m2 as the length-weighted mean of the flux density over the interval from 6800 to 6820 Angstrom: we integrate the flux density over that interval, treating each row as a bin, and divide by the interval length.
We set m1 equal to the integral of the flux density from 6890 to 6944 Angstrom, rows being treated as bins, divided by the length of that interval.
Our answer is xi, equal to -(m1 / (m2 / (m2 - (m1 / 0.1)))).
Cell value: 113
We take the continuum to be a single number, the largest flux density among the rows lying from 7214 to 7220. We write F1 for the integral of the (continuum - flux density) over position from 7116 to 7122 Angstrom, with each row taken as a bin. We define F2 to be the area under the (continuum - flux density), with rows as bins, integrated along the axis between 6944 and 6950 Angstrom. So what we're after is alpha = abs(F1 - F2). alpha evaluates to 4.2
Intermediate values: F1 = 1.7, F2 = -2.52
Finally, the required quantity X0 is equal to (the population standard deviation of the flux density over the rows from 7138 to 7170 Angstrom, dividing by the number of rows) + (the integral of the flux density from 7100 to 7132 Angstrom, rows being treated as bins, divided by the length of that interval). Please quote 12.6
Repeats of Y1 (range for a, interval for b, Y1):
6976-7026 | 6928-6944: 0.962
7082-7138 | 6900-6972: 1.052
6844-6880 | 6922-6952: 0.958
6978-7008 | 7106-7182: 0.947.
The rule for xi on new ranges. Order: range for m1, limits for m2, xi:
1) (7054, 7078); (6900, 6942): 110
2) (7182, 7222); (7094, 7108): 104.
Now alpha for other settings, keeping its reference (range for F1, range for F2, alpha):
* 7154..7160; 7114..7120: 4.0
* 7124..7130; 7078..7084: 4.6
